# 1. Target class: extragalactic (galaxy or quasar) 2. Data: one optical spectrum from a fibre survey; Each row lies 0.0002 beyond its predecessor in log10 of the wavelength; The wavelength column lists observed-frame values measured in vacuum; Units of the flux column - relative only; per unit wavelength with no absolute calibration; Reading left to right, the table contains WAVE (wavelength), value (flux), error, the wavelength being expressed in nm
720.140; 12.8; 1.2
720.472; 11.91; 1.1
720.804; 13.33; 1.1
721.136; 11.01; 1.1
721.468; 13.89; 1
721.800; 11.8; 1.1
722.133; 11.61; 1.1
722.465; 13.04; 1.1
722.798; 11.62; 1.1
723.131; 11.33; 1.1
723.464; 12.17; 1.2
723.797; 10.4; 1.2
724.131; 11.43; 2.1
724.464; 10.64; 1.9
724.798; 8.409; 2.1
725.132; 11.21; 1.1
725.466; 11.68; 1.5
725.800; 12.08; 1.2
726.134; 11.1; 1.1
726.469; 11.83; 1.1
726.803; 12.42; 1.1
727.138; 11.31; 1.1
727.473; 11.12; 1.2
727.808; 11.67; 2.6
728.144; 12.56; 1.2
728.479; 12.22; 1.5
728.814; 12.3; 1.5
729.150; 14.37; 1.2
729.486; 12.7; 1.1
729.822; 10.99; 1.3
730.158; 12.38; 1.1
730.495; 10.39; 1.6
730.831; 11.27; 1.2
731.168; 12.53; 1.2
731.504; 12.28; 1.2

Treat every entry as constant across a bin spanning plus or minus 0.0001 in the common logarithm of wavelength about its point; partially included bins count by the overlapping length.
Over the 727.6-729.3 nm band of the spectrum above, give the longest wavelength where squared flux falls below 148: 727.808 nm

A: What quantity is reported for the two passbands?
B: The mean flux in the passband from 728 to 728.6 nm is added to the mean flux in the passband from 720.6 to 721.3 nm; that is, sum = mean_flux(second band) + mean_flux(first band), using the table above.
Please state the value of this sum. 24.6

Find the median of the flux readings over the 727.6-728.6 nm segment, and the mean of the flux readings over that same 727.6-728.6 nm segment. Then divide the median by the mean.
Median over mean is 1.01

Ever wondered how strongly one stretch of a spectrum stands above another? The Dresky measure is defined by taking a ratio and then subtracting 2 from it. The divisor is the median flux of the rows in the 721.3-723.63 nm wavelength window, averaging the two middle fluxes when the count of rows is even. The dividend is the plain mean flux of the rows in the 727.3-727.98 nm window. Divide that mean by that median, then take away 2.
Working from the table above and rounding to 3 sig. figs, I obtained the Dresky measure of -1.03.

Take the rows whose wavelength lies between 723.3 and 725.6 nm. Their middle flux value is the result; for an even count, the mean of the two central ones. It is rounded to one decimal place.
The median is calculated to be 11.2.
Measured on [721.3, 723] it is 11.8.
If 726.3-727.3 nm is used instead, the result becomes 11.8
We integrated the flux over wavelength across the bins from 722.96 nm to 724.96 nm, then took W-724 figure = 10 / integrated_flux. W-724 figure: 0.466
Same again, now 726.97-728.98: 0.419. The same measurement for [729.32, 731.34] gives 0.423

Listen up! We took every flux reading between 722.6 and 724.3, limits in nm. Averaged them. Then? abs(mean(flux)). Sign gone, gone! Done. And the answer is 11.4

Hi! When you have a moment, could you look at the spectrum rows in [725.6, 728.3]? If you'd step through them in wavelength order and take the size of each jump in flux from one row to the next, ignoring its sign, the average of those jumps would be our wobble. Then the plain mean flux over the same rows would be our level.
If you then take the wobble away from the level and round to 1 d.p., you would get 11.0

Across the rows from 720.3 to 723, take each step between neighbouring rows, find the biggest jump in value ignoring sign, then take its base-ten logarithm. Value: 0.46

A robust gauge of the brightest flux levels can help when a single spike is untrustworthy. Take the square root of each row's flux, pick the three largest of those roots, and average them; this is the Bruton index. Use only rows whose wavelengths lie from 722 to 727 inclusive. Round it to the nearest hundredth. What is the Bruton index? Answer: 3.54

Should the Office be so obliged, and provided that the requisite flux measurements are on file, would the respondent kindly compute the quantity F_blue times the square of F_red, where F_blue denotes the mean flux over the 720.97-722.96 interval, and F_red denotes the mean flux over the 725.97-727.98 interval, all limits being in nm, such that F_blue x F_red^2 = 1629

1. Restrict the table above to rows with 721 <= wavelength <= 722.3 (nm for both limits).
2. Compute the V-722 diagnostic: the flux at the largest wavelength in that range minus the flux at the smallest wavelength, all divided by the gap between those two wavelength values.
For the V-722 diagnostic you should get 1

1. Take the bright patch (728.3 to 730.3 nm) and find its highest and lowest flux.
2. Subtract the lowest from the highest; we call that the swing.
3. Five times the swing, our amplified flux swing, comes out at 16.9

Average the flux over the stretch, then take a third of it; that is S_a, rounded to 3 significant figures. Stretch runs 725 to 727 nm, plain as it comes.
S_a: 3.91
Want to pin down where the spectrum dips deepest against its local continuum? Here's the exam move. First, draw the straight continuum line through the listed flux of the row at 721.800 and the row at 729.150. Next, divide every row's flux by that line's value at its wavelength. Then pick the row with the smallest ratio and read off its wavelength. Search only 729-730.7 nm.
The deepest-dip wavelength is 730.495 nm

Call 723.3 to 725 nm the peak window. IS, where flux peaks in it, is 723.464 nm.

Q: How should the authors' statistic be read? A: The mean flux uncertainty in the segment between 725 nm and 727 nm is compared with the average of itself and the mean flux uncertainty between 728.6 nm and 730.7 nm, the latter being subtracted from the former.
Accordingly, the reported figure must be -0.06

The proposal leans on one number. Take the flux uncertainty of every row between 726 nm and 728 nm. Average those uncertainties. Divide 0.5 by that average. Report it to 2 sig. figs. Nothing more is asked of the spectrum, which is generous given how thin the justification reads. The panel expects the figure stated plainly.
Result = 0.37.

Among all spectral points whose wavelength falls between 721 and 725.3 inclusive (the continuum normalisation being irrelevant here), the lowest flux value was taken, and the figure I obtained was 8.409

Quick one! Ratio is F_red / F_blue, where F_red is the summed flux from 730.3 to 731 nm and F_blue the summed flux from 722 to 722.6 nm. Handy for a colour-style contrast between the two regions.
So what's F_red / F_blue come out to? 0.88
